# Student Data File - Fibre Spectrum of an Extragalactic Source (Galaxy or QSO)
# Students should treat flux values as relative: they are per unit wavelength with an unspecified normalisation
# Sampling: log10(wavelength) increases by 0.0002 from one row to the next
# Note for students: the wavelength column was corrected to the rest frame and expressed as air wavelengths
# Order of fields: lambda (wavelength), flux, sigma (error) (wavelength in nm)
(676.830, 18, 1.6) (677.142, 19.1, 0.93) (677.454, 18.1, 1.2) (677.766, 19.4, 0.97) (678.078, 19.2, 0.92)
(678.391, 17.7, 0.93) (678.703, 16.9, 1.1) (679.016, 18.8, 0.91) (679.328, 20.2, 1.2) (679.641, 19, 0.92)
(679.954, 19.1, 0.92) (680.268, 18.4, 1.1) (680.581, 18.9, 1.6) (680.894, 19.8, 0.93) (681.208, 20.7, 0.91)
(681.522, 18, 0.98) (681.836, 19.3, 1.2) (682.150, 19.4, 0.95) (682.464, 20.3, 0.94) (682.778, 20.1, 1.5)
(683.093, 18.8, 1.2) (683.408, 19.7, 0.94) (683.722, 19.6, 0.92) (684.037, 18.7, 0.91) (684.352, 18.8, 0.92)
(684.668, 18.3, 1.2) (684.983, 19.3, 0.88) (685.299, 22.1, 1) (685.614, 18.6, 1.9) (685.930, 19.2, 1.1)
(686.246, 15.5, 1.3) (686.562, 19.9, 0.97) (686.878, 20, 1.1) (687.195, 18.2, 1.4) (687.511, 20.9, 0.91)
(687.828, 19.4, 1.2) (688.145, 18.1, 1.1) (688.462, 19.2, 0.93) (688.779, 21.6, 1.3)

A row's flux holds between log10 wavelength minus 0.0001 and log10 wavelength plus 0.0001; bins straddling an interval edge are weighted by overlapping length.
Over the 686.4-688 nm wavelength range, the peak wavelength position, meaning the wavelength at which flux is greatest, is 687.511 nm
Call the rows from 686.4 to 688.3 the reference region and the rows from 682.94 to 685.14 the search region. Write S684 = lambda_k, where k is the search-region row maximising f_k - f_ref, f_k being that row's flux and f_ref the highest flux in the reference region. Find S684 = 683.408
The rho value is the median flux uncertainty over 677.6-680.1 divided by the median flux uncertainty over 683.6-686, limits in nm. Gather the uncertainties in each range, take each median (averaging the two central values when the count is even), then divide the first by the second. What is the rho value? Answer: 0.96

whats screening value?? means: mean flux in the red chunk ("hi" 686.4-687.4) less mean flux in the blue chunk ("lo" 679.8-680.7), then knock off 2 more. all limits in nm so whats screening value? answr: -1.4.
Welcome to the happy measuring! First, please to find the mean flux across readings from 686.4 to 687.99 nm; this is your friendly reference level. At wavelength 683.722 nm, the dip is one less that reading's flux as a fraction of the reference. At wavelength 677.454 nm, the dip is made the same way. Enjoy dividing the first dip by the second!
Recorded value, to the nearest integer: 0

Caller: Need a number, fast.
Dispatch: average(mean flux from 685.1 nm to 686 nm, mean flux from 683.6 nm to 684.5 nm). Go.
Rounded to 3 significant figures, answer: 19.5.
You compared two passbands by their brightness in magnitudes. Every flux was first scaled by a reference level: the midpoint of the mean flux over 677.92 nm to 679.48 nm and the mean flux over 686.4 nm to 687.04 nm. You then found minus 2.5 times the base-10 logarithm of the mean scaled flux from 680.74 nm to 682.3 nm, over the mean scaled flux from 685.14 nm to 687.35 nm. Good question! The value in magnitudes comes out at -0.02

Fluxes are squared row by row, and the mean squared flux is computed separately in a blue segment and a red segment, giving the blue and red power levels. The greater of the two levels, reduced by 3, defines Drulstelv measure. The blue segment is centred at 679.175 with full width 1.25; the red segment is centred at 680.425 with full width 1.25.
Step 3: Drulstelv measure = 360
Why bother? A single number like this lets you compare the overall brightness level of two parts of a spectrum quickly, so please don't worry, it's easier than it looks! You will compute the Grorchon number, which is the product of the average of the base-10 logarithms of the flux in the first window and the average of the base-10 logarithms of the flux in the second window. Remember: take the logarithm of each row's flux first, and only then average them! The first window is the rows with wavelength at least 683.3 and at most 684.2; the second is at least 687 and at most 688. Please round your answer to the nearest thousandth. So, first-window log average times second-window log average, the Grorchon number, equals 1.658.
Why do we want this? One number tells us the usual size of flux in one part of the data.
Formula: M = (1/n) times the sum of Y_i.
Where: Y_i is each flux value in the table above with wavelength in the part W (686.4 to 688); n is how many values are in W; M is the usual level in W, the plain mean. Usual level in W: 19.7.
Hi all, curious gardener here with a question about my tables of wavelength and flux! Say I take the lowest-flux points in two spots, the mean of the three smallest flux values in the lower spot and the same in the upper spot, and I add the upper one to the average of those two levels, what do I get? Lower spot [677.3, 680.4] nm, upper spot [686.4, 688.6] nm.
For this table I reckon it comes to 36.5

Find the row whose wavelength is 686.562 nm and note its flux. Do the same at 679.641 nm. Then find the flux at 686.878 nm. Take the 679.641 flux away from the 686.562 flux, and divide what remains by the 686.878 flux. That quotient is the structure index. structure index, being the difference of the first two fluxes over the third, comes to 0.0450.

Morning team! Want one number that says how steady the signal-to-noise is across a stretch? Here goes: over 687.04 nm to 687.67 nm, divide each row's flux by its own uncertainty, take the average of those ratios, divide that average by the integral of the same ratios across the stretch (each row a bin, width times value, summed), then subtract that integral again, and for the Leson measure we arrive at -9.8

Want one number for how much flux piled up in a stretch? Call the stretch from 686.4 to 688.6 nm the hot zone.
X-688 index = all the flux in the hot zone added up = 136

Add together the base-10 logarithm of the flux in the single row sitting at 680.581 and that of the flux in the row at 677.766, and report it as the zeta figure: 2.56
